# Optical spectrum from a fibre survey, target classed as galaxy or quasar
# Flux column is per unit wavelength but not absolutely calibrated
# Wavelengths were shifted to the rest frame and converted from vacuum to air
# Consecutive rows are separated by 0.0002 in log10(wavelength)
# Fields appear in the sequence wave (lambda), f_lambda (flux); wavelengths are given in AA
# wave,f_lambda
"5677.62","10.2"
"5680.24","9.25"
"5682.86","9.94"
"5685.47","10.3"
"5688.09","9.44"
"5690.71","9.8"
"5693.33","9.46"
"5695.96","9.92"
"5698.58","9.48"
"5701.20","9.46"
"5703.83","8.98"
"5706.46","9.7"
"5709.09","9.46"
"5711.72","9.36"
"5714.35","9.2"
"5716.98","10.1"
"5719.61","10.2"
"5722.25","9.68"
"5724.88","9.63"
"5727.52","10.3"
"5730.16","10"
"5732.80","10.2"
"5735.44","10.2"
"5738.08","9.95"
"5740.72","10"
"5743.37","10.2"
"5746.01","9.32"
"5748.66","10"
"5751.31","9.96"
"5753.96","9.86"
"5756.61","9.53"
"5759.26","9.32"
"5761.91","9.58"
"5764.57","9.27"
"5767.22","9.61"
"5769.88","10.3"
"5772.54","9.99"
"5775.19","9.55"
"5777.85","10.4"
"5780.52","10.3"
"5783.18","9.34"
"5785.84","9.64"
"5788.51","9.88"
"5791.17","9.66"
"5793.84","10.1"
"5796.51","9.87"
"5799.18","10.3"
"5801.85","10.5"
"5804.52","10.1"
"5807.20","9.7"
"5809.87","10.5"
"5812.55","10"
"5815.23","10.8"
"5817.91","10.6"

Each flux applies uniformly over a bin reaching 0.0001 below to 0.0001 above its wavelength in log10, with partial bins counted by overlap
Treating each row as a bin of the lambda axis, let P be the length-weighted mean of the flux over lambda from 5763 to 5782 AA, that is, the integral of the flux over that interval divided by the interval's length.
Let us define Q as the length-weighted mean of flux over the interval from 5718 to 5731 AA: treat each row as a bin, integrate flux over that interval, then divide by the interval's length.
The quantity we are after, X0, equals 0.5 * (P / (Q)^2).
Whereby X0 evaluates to 0.050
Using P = 9.9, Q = 10.0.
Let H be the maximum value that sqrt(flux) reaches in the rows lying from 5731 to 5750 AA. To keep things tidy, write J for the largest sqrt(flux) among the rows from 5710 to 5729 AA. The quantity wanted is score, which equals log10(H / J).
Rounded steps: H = 3.19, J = 3.21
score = -0.002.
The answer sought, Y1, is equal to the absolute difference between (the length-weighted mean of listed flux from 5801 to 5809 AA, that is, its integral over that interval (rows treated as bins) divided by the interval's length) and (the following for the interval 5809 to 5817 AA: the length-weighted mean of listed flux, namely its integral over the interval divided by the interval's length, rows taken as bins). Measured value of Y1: 0.33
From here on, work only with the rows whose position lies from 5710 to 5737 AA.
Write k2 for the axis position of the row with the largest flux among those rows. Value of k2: 5727.52 AA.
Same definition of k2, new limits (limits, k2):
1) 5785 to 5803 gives 5801.85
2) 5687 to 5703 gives 5695.96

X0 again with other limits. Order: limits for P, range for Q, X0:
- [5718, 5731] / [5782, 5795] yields 0.053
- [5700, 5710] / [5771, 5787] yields 0.048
